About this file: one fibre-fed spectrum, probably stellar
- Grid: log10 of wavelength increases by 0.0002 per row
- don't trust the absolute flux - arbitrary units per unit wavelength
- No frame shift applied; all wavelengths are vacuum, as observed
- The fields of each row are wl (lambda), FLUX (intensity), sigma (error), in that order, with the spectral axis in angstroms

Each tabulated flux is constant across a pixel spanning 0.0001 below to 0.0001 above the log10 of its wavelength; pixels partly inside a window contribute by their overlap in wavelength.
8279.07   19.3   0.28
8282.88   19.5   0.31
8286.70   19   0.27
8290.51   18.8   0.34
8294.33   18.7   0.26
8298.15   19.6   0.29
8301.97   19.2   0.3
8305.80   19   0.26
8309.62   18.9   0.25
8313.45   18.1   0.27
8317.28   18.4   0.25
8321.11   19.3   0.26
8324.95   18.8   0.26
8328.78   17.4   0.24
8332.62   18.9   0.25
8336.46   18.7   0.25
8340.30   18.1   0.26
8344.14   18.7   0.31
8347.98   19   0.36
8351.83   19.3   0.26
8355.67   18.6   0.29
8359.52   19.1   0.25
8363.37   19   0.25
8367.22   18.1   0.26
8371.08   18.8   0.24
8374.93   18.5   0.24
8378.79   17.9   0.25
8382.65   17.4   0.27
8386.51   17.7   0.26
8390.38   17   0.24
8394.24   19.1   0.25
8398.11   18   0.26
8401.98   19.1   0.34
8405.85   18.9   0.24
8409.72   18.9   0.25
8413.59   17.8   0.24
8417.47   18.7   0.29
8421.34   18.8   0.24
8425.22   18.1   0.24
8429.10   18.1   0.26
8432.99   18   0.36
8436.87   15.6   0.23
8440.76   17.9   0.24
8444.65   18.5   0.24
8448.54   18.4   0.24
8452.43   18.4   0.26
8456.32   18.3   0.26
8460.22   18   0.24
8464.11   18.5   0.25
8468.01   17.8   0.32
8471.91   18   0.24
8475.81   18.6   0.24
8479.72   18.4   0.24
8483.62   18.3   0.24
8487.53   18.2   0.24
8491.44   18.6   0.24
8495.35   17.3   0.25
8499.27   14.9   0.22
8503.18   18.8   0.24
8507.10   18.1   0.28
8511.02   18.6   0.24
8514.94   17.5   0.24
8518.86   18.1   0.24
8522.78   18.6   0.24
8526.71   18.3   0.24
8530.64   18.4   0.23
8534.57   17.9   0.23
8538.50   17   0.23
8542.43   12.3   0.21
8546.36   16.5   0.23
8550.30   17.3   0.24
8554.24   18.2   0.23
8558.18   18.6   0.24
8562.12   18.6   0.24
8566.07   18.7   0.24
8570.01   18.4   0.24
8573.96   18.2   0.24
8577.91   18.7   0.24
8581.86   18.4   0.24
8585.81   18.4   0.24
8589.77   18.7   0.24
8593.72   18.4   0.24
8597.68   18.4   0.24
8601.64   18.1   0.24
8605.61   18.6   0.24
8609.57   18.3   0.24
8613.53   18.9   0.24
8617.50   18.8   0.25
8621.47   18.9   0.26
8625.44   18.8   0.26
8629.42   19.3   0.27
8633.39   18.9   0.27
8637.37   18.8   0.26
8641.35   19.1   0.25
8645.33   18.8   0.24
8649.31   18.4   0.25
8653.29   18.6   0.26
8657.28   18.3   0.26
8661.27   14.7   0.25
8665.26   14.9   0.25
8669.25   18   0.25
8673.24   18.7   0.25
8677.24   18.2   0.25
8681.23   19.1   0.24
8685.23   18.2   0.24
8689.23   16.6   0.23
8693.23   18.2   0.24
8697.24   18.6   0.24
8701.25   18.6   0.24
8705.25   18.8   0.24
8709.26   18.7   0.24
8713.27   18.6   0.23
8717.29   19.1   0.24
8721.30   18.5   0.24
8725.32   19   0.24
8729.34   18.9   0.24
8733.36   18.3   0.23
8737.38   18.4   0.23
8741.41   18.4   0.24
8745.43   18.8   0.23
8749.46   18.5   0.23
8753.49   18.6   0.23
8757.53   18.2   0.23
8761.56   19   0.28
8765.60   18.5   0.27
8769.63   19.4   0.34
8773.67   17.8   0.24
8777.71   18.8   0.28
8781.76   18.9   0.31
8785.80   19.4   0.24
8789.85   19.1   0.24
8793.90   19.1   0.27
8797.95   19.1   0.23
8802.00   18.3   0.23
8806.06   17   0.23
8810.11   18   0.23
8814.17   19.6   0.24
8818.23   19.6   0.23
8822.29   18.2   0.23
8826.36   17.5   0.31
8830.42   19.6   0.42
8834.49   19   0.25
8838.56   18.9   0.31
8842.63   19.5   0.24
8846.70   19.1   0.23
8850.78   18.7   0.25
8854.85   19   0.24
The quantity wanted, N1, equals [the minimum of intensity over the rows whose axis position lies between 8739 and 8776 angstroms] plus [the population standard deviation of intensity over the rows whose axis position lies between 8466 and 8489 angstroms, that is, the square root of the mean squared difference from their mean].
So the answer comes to 18.1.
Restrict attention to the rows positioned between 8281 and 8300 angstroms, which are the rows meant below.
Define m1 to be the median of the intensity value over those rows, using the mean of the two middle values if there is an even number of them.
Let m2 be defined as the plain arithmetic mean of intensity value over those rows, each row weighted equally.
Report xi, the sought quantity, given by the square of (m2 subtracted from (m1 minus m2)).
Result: 370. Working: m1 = 19.00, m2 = 19.12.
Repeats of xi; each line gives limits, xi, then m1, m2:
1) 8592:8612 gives 336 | 18.40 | 18.36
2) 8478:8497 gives 325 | 18.30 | 18.16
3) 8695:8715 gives 350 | 18.60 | 18.66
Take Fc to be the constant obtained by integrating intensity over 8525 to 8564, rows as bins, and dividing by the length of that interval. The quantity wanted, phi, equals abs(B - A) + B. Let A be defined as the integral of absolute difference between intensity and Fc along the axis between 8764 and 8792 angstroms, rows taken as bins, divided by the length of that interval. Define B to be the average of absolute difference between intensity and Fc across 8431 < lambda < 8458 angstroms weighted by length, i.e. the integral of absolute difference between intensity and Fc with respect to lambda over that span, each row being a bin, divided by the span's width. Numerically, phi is 1.5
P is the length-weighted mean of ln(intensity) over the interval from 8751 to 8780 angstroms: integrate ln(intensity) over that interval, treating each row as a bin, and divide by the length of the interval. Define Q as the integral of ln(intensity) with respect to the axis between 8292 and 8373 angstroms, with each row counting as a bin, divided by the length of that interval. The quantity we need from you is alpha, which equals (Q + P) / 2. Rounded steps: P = 2.92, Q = 2.931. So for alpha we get 2.927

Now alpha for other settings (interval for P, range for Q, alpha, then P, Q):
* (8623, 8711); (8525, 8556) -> 2.862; 2.90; 2.824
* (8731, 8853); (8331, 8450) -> 2.918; 2.93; 2.908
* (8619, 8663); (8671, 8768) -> 2.915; 2.91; 2.919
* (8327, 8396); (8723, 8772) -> 2.919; 2.91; 2.926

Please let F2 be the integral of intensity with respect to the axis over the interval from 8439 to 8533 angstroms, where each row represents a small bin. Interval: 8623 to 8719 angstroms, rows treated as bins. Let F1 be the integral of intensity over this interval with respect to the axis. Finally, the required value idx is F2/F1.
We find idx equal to 0.97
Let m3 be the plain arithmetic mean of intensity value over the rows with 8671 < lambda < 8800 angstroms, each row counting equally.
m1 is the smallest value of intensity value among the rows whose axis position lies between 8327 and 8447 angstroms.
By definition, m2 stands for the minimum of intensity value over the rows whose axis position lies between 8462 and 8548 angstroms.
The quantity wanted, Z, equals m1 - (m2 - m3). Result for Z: 22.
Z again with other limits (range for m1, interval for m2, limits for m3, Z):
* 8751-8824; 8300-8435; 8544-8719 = 18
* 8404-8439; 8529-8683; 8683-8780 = 22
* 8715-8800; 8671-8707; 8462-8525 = 19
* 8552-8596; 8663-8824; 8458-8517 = 21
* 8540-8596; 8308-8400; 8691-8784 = 14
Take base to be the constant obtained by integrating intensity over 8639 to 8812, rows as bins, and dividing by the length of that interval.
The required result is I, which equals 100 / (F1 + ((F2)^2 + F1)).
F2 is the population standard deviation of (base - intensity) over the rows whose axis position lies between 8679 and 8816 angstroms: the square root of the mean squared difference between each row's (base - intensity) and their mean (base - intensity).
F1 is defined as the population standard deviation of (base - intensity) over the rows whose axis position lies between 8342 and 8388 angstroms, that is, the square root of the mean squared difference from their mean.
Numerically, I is 66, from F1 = 0.6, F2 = 0.6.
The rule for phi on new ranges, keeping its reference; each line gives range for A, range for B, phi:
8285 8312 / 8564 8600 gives 1.7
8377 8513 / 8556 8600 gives 1.4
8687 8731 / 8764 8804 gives 1.8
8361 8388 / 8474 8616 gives 1.4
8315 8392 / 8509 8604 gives 1.2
